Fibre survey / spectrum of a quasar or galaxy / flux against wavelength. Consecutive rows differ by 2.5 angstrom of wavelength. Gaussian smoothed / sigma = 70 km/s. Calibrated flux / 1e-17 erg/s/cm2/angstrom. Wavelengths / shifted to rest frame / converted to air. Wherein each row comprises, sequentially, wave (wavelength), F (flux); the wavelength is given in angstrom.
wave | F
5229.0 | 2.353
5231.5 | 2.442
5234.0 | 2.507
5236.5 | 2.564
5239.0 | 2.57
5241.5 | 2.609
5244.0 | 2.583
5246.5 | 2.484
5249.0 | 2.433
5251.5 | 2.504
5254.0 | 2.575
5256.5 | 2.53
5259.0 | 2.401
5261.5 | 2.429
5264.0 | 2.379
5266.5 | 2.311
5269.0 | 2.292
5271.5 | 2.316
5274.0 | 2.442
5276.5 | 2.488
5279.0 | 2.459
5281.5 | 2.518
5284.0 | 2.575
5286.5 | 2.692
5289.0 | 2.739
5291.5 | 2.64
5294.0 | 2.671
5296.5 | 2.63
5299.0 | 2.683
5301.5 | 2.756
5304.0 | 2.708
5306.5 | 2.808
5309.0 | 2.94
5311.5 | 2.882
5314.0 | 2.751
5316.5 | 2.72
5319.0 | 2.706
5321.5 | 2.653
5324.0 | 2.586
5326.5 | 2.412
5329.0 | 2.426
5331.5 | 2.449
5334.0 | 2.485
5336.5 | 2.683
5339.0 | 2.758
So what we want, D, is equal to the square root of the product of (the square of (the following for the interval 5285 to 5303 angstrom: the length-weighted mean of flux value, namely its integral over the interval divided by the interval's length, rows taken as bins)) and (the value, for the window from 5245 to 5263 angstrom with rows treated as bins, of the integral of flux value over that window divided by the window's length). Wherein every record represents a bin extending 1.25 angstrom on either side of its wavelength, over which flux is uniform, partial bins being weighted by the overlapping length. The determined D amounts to 4.2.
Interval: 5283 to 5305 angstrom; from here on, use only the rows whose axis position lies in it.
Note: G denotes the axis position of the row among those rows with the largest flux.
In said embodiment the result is 5301.5 angstrom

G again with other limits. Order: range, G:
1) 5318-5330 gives 5319.0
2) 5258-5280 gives 5276.5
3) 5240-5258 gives 5241.5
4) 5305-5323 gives 5309.0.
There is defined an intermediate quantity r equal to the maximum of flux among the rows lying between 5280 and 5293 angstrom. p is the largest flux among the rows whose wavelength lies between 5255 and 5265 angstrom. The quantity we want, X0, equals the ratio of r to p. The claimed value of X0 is 1.08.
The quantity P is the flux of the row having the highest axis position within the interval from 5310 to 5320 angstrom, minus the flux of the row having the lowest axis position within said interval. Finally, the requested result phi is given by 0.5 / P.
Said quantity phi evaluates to -2.8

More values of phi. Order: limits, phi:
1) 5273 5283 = 6.6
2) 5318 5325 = -4.2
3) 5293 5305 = 13.5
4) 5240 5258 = -6.3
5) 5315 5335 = -2.1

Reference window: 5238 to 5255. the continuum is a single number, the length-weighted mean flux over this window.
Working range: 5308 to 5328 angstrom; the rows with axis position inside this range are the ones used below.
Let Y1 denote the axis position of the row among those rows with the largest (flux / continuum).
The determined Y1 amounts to 5309.0 angstrom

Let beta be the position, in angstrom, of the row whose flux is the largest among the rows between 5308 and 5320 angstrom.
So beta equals 5309.0 angstrom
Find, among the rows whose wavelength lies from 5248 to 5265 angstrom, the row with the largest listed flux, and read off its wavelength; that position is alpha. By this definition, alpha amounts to 5254.0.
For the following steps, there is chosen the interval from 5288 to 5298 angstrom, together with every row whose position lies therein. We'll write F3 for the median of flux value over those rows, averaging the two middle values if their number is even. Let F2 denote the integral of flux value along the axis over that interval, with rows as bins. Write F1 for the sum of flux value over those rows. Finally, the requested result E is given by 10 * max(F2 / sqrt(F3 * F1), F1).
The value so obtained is 107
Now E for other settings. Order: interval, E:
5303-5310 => 85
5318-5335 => 177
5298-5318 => 222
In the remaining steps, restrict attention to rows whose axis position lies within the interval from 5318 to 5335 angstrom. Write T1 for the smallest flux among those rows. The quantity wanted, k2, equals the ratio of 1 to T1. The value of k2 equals 0.41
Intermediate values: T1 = 2.412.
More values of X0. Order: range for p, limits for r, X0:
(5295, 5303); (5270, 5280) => 0.90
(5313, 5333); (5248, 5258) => 0.94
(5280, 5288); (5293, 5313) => 1.09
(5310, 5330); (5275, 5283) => 0.87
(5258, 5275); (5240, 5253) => 1.07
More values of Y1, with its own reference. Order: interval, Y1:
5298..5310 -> 5309.0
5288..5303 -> 5301.5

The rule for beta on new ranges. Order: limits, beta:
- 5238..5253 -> 5241.5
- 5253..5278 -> 5254.0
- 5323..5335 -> 5324.0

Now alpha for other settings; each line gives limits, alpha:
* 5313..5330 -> 5314.0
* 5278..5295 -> 5289.0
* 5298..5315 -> 5309.0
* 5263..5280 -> 5276.5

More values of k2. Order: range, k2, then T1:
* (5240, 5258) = 0.41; 2.433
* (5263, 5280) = 0.44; 2.292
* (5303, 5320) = 0.37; 2.706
